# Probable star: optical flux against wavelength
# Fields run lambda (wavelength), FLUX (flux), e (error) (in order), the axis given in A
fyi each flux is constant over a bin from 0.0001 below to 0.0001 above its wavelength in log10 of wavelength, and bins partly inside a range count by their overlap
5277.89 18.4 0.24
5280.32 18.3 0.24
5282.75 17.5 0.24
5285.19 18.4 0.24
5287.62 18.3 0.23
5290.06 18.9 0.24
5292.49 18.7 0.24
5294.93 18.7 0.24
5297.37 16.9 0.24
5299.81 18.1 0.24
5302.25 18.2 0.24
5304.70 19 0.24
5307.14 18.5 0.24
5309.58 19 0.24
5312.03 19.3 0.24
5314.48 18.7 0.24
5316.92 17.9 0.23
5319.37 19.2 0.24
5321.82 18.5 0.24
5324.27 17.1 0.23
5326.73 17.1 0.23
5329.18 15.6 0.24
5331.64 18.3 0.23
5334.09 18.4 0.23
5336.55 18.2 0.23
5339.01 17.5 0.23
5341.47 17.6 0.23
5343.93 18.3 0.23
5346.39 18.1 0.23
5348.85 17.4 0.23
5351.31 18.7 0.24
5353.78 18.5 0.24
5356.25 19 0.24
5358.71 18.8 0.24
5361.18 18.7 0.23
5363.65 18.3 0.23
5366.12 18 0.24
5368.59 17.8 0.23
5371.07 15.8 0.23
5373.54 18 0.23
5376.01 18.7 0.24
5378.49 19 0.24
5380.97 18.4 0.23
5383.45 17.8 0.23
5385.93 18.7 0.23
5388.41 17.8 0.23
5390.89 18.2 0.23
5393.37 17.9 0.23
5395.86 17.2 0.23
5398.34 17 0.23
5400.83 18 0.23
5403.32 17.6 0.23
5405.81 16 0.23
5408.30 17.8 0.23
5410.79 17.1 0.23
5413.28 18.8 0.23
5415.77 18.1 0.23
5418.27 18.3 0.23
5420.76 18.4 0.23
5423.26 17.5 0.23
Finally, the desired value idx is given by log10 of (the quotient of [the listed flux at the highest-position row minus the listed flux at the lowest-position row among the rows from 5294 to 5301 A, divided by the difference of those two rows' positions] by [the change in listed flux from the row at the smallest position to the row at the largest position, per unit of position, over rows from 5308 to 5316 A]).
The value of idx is 0.3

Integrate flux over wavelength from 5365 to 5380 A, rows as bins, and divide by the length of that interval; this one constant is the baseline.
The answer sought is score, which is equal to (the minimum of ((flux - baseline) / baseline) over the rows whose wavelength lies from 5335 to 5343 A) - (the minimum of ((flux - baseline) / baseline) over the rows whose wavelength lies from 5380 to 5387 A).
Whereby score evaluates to -0.02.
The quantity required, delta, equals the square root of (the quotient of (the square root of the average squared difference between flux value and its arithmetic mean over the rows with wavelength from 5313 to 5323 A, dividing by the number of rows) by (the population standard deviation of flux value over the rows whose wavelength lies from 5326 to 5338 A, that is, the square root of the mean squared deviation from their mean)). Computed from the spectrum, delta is 0.7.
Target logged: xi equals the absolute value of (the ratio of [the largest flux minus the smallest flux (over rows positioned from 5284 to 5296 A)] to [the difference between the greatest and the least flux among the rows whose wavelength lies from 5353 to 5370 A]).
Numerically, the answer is 0.5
